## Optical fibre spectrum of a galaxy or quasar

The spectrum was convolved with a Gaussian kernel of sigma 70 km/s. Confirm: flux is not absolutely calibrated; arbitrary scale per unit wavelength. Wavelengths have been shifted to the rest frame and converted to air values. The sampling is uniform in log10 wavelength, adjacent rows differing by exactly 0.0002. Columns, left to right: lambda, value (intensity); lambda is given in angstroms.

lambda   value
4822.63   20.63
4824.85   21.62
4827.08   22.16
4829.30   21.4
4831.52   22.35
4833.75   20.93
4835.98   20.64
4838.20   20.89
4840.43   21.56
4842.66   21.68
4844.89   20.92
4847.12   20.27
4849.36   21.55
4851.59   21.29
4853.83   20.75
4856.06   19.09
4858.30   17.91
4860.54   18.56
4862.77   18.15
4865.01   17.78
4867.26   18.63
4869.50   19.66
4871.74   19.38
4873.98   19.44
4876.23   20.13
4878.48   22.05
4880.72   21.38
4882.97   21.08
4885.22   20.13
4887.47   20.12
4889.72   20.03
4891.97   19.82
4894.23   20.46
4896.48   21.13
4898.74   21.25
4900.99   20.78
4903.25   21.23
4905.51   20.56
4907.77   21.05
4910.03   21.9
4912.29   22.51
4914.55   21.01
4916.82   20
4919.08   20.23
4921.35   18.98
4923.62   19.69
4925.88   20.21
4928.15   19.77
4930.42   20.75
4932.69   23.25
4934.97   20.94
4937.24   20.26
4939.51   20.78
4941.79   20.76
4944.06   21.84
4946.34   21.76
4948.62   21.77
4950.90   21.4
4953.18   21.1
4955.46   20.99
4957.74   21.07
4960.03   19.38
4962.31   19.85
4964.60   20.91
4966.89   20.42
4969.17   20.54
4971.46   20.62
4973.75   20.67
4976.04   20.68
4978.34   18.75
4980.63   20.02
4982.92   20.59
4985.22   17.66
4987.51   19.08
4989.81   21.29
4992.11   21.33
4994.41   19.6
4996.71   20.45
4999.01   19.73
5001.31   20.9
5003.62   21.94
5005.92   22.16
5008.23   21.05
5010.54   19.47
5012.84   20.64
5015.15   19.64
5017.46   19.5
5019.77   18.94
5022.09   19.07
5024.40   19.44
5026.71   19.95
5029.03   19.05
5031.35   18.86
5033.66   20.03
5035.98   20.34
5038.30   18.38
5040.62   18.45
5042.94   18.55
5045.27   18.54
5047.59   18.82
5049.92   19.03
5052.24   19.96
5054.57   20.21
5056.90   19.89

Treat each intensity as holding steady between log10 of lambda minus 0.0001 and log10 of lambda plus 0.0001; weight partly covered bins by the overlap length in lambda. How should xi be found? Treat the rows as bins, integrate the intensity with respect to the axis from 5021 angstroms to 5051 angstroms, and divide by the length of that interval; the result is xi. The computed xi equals 19.1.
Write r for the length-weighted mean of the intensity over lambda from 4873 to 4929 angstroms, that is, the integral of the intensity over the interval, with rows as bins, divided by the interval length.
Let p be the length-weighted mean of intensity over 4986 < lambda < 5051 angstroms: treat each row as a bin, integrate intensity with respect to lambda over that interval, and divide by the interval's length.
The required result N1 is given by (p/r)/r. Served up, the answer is 0.0466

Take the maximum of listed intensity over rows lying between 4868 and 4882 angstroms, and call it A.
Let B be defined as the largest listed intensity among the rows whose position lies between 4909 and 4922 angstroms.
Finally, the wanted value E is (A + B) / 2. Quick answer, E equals 22.3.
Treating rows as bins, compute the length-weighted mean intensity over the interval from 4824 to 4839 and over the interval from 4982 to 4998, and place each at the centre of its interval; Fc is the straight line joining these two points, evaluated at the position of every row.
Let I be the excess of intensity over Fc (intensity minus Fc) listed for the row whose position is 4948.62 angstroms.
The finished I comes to 1.40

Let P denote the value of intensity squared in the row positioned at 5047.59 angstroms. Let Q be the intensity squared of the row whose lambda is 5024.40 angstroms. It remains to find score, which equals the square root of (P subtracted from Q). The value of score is 4.9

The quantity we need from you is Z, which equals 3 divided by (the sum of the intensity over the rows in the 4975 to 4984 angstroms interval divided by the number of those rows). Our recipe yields 0.150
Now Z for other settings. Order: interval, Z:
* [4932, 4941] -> 0.141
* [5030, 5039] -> 0.155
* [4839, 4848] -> 0.142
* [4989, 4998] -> 0.145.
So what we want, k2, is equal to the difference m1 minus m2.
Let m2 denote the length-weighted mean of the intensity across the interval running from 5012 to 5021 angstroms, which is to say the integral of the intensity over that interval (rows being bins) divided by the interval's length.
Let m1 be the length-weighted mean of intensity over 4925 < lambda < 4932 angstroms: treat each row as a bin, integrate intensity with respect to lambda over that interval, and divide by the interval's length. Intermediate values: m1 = 20.4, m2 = 19.6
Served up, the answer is 0.8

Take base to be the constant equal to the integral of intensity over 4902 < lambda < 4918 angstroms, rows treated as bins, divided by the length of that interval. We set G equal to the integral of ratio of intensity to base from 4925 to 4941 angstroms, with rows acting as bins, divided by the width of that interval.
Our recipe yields 0.98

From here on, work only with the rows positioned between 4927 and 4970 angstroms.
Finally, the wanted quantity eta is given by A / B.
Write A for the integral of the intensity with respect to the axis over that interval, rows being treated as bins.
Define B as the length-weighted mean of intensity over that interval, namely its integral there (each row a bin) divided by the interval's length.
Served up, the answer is 43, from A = 900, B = 20.9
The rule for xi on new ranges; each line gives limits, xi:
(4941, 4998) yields 20.5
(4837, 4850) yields 21.1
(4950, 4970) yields 20.6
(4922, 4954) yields 21.0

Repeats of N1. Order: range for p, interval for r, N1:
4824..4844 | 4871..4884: 0.0505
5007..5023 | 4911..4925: 0.0474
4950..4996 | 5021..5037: 0.0532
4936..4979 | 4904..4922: 0.0478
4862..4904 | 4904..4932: 0.0474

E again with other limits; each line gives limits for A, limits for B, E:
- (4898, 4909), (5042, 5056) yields 20.7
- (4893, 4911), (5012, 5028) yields 21.3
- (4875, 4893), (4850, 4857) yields 21.7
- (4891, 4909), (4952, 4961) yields 21.2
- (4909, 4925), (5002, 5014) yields 22.3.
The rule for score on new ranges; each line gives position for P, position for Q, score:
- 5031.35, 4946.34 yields 10.9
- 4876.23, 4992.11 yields 7.1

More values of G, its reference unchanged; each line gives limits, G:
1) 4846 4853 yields 0.99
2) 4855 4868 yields 0.87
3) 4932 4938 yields 1.01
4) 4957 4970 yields 0.96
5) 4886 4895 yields 0.95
